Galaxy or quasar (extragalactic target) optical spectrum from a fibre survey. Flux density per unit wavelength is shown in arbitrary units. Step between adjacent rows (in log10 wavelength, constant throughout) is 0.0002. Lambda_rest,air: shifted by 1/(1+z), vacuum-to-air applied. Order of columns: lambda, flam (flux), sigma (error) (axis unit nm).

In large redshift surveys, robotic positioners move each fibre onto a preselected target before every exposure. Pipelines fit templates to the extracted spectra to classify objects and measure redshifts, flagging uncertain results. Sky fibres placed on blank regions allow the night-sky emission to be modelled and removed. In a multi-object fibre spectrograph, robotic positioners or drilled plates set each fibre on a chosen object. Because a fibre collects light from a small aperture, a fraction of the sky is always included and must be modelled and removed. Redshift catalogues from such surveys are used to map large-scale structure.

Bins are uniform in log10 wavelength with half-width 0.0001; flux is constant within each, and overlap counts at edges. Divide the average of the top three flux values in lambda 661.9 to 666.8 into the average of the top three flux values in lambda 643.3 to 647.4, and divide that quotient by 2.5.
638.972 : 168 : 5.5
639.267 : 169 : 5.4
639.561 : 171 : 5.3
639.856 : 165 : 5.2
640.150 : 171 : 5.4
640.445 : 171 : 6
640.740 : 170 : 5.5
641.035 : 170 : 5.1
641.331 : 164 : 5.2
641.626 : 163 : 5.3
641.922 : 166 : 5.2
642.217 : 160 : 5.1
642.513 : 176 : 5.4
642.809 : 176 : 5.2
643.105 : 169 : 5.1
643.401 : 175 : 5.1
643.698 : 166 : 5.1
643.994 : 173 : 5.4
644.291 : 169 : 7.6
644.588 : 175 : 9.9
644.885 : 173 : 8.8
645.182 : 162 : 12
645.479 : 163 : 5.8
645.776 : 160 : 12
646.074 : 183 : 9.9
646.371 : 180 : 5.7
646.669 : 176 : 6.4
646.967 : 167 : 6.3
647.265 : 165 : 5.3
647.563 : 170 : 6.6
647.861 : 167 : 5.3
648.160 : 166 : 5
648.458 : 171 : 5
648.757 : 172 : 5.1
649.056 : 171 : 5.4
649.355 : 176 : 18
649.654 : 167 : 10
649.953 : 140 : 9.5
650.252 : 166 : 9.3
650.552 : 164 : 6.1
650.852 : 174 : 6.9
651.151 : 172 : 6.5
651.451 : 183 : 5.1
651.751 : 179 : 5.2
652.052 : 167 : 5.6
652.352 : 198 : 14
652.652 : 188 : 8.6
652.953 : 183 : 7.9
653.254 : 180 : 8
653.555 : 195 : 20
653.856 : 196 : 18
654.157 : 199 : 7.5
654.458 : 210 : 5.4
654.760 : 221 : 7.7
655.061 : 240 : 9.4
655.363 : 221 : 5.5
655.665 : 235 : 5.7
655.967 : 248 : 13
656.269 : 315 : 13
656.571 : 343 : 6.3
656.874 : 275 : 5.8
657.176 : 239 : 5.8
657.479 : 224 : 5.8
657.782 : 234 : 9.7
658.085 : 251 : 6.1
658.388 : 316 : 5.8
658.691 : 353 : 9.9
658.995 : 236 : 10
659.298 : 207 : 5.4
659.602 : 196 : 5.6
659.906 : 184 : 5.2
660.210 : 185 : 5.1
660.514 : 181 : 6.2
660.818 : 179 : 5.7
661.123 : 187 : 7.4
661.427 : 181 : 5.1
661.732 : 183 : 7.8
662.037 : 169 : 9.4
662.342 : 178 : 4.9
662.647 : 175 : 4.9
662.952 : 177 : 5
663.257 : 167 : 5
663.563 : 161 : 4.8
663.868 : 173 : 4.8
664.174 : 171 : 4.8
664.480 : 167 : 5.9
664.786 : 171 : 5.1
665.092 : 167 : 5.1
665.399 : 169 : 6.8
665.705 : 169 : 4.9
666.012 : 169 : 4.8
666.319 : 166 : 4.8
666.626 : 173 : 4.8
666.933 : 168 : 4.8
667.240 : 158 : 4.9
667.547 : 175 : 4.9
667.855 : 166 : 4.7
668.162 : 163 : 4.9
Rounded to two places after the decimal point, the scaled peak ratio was 0.41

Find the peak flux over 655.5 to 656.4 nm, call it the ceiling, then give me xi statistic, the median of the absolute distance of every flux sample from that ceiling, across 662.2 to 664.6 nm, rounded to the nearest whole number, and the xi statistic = 143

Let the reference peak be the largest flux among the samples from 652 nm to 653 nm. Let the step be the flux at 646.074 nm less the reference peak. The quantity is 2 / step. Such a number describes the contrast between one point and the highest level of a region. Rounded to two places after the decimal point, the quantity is -0.13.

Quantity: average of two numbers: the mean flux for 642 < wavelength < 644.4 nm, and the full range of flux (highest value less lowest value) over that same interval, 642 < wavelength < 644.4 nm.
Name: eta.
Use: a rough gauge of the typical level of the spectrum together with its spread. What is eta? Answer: 93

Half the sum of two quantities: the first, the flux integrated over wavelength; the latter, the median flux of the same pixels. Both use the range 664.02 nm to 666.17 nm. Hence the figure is 266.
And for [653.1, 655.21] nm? 317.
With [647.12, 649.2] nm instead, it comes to 261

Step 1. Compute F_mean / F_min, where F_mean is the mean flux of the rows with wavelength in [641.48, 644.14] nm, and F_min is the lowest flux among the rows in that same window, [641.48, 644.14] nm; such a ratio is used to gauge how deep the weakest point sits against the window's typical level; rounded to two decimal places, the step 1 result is 1.06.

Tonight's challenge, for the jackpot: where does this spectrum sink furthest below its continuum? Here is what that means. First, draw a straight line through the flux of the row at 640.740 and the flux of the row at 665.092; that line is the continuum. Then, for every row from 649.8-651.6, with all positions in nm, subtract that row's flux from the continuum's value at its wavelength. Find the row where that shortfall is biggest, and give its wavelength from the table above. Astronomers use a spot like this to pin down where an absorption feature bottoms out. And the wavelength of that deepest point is 649.953 nm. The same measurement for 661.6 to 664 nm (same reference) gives 663.563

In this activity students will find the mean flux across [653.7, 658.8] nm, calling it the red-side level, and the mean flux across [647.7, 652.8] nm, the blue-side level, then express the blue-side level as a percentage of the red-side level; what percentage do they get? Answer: 68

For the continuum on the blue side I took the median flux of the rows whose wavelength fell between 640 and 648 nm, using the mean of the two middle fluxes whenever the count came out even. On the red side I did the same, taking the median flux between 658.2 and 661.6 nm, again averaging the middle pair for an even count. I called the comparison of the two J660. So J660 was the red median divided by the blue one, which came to 1.10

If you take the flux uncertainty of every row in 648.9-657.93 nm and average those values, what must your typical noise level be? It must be 8.8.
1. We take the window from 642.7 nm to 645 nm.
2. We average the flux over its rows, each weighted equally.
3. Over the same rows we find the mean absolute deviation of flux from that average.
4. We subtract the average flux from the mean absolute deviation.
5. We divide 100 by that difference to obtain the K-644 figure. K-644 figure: -0.59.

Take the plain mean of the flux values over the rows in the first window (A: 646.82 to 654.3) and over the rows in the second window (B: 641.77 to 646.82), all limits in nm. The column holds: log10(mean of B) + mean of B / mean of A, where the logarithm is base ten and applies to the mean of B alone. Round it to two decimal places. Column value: 3.21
